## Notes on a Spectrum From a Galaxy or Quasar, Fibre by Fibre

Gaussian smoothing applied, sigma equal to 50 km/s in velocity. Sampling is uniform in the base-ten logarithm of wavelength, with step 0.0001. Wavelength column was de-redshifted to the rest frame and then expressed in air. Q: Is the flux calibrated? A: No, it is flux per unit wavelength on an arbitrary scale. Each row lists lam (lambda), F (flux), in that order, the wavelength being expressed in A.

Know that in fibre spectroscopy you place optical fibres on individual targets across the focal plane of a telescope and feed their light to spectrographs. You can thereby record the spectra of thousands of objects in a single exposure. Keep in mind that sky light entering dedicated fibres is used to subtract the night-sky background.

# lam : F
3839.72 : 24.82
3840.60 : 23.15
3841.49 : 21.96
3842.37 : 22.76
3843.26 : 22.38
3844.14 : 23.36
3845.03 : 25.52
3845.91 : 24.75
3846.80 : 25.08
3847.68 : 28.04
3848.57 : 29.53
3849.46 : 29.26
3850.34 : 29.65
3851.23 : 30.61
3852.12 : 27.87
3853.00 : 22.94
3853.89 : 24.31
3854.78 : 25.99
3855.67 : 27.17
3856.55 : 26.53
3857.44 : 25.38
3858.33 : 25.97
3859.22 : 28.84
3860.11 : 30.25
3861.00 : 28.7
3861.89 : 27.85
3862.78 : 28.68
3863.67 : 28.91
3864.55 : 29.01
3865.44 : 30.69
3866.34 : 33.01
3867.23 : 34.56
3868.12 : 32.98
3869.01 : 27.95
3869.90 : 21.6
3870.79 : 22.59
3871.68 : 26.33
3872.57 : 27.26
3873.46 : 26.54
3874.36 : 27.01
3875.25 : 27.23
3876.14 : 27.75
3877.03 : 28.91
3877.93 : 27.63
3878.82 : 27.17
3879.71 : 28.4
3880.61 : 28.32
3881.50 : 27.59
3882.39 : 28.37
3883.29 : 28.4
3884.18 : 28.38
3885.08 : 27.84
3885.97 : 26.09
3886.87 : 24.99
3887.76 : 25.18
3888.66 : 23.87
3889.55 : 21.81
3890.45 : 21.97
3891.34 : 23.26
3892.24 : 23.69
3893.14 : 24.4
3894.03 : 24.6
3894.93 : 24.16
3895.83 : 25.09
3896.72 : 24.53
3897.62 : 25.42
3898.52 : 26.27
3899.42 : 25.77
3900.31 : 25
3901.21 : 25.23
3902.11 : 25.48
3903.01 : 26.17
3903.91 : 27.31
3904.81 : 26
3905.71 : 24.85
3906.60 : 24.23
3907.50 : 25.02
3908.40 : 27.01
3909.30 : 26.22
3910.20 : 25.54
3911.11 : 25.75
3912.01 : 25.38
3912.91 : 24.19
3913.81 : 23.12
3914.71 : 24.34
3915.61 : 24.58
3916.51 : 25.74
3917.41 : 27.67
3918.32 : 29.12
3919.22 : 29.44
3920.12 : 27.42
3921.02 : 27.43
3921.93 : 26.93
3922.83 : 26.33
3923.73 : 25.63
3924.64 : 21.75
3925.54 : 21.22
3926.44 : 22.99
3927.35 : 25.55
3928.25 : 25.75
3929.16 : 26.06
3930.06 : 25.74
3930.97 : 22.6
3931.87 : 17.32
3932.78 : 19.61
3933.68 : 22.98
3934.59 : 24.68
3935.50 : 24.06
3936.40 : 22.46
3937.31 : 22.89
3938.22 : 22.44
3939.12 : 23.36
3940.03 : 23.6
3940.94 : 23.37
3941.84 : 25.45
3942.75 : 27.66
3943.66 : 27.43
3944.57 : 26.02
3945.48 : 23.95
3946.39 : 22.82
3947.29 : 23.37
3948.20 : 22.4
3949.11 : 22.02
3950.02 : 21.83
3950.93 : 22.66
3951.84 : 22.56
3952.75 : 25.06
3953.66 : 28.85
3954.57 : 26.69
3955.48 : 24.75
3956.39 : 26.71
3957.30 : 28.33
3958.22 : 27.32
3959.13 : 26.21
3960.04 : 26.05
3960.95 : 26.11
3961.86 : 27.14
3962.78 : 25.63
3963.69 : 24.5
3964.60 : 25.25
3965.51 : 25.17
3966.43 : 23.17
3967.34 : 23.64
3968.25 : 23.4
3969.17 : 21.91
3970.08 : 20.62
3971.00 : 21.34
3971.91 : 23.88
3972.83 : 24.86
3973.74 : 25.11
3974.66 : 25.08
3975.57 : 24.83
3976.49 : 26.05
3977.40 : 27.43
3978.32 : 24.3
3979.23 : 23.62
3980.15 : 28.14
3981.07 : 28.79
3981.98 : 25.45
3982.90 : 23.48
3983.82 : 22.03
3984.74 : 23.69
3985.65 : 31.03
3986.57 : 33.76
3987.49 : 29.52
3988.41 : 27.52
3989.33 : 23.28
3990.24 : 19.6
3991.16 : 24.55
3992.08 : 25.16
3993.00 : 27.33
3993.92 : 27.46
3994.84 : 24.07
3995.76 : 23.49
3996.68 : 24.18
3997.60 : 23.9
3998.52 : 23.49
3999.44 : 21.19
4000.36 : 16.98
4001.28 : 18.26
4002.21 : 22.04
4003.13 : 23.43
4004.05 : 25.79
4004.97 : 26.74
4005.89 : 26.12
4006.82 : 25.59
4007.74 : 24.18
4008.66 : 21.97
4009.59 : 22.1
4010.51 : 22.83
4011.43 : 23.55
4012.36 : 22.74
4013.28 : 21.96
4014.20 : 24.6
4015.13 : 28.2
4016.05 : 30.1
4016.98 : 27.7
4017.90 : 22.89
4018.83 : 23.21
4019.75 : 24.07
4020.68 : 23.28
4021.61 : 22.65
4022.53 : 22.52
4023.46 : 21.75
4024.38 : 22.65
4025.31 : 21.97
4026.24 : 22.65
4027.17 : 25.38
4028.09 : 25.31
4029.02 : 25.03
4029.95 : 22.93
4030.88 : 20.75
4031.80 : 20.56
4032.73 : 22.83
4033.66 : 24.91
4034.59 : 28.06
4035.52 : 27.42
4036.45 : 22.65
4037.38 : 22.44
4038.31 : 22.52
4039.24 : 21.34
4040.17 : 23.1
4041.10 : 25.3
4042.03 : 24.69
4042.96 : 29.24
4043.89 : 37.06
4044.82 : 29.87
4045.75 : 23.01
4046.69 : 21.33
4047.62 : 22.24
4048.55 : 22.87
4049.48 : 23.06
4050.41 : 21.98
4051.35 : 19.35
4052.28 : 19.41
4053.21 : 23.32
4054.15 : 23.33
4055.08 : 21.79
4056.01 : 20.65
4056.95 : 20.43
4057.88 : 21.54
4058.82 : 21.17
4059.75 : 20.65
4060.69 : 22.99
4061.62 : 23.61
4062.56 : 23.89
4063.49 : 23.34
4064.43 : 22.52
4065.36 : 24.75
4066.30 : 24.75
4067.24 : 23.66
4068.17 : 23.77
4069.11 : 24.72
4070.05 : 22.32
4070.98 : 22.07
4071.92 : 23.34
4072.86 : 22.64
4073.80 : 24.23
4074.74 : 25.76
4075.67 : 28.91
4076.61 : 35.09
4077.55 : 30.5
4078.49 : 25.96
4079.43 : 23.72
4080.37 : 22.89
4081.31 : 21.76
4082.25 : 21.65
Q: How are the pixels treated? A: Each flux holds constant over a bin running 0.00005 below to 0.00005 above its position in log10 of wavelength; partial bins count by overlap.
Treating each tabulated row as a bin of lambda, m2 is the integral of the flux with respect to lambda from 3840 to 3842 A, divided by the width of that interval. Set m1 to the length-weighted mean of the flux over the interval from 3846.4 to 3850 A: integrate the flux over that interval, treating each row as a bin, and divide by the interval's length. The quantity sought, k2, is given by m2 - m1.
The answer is -5.3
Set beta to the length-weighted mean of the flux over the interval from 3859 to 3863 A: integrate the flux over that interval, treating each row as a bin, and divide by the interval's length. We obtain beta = 28.8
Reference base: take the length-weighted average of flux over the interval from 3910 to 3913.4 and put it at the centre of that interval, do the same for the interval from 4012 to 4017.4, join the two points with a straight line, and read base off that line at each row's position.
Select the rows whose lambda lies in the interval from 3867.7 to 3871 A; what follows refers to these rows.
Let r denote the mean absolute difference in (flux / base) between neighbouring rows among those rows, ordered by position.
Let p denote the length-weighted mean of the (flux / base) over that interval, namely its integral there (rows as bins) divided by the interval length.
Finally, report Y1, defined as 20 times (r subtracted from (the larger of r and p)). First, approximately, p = 1.07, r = 0.17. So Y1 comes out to 18.1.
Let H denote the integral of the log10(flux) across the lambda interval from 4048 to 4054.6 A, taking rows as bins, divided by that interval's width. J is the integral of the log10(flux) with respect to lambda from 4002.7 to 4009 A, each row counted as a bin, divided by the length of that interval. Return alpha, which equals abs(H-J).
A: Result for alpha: 0.057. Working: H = 1.34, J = 1.40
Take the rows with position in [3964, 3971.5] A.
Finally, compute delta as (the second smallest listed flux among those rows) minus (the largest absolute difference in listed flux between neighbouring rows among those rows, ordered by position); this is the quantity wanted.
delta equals 19.3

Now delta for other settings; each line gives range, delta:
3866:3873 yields 16.2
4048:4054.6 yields 15.5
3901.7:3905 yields 24.7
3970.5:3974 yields 21.3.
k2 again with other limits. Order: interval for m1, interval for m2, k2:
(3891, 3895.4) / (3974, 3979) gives 1.4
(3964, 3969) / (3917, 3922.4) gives 4.0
